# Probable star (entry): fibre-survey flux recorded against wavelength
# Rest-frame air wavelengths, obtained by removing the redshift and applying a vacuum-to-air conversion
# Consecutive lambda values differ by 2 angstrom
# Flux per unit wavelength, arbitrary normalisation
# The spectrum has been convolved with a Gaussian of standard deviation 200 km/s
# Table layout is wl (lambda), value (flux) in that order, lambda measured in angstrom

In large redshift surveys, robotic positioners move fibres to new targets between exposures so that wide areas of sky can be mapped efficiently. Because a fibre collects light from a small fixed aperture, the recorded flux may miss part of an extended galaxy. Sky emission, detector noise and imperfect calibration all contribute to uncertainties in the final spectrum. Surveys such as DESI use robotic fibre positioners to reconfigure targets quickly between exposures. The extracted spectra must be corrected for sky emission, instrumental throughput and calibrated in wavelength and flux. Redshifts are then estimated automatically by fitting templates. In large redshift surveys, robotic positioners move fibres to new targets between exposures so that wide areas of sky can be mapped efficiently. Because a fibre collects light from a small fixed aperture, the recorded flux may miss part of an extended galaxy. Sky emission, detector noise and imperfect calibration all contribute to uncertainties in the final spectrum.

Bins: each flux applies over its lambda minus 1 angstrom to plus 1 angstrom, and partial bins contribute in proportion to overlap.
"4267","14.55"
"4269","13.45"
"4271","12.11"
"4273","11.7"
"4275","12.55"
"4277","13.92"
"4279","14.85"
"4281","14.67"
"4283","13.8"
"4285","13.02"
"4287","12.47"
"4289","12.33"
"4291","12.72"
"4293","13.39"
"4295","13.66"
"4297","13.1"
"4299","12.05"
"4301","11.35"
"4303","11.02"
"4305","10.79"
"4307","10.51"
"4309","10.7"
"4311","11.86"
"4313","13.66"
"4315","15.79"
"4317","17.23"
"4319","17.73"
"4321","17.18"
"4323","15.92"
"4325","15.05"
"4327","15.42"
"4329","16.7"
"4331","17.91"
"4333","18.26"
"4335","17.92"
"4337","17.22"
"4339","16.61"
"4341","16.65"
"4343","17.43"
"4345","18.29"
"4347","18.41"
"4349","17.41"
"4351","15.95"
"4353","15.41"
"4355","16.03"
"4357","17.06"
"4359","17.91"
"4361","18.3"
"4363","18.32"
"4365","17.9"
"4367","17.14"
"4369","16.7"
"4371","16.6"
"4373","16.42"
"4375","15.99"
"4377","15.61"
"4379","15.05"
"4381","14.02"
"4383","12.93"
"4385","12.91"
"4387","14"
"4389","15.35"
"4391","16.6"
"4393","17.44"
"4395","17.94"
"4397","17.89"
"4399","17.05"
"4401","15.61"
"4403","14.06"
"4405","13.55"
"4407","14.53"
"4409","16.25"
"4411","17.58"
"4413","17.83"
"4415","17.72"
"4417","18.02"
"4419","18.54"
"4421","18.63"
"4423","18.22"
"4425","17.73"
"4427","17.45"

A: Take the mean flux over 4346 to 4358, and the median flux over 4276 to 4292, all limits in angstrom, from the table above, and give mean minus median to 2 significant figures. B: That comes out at 3.3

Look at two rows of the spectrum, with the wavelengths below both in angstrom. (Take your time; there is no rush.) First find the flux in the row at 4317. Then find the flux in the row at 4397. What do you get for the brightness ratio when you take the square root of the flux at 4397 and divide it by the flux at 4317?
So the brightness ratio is 0.245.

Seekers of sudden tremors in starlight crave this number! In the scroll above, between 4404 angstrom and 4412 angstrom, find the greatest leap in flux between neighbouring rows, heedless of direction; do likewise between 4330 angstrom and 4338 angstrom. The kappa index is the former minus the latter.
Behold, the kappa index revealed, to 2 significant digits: 1.0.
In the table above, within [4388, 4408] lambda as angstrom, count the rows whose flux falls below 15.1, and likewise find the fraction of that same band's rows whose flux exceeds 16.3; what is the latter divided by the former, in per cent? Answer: 17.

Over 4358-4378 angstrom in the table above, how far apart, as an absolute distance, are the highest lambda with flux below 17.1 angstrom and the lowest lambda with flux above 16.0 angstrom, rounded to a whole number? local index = 18 angstrom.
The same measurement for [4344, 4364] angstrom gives 12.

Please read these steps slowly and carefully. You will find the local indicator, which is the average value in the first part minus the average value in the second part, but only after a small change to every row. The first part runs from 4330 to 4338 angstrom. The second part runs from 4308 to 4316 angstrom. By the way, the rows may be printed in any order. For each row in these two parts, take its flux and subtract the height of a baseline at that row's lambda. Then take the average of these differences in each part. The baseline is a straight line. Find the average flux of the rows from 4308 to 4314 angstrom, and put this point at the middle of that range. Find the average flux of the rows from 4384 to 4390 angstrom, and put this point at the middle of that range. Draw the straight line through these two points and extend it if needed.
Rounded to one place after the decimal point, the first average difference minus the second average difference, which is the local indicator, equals 4.2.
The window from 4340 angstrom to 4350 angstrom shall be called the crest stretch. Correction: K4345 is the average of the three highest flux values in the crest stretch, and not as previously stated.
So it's 18.0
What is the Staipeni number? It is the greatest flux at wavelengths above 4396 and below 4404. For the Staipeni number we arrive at 17.89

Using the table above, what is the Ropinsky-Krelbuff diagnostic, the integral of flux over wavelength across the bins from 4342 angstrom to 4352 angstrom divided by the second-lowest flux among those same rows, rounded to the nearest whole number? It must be 10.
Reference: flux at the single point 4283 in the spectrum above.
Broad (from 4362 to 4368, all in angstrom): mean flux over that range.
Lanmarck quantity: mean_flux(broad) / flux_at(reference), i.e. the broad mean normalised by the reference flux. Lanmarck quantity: 1.29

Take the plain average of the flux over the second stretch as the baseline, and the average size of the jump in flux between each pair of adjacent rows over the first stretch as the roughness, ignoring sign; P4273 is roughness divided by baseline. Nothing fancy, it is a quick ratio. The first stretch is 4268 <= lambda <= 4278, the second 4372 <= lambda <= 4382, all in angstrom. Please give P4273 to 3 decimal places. 0.064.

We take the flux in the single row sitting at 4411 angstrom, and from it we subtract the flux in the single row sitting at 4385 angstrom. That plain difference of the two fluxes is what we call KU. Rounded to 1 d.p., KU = 4.7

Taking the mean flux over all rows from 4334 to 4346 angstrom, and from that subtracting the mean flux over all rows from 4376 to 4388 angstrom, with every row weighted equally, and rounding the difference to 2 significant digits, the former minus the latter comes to 3.3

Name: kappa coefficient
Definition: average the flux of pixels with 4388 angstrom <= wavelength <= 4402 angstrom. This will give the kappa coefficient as 16.8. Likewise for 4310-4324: 15.6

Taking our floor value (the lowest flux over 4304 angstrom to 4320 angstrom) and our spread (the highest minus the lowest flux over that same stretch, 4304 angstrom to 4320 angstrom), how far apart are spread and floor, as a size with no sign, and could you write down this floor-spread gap 3.3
